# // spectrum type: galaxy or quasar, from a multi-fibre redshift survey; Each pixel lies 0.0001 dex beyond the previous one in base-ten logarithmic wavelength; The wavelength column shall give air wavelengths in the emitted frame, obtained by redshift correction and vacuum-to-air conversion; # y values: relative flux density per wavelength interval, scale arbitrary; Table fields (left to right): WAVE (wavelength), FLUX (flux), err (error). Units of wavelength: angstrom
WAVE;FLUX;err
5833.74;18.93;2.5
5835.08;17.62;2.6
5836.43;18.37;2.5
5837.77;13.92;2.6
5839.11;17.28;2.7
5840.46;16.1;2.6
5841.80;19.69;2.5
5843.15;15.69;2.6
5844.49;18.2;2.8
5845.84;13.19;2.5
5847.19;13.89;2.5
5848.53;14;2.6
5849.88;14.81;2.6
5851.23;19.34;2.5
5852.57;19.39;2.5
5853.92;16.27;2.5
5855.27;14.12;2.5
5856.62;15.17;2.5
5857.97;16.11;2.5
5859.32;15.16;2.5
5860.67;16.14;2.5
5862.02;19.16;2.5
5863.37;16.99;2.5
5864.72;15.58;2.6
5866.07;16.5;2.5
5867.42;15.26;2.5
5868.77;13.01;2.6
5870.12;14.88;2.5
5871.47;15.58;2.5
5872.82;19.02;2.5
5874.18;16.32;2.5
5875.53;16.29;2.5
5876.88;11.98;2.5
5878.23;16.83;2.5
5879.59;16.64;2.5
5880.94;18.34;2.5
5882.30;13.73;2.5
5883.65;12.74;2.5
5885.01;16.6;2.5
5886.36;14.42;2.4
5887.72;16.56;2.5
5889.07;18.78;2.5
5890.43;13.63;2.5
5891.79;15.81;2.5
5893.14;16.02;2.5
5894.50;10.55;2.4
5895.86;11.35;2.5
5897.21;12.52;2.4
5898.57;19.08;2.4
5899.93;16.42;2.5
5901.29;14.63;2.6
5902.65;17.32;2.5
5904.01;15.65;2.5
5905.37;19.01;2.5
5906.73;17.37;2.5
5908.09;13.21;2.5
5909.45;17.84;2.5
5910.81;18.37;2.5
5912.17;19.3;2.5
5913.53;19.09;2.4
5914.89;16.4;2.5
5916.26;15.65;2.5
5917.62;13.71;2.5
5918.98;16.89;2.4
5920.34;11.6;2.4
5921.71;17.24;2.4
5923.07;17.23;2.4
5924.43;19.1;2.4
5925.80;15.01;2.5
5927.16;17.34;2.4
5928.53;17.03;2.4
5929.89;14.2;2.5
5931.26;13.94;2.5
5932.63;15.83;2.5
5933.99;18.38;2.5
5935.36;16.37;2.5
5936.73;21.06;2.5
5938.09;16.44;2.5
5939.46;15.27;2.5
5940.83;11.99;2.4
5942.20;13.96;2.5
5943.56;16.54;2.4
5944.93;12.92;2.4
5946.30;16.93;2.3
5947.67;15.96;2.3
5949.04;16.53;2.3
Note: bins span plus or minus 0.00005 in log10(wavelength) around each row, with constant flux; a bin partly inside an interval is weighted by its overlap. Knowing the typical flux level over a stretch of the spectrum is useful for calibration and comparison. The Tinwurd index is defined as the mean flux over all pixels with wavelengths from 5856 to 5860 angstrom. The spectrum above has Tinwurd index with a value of 15.5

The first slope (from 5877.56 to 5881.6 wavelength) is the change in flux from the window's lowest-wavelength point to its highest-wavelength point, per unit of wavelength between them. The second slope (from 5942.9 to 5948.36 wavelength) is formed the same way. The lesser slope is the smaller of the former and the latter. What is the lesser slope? -0.14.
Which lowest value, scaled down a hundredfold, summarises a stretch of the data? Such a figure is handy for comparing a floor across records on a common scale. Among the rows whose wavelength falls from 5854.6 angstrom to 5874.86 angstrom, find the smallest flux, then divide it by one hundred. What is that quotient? 0.130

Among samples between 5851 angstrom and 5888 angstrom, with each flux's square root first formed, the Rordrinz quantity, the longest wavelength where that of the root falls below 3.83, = 5886.36 angstrom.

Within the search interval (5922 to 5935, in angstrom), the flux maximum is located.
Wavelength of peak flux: 5924.43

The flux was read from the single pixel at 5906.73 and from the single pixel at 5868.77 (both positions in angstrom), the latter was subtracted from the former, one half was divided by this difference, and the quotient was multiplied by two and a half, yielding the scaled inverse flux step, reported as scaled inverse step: 0.3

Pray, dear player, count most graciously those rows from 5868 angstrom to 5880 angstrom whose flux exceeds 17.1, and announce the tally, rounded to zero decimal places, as 1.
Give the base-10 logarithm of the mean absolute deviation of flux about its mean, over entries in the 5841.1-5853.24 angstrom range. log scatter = 0.4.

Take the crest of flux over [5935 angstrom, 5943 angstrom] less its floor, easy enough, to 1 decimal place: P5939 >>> 9.1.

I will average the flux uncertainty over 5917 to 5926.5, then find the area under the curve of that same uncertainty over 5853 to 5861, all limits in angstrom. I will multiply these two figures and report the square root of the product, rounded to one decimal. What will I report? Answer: 7.0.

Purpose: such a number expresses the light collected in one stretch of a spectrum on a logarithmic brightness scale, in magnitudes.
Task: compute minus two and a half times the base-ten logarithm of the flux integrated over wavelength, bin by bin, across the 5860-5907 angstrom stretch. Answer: -7.2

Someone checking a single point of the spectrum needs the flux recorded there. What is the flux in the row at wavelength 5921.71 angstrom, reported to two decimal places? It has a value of 17.24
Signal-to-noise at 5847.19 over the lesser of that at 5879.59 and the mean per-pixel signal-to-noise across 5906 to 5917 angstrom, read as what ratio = 0.83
